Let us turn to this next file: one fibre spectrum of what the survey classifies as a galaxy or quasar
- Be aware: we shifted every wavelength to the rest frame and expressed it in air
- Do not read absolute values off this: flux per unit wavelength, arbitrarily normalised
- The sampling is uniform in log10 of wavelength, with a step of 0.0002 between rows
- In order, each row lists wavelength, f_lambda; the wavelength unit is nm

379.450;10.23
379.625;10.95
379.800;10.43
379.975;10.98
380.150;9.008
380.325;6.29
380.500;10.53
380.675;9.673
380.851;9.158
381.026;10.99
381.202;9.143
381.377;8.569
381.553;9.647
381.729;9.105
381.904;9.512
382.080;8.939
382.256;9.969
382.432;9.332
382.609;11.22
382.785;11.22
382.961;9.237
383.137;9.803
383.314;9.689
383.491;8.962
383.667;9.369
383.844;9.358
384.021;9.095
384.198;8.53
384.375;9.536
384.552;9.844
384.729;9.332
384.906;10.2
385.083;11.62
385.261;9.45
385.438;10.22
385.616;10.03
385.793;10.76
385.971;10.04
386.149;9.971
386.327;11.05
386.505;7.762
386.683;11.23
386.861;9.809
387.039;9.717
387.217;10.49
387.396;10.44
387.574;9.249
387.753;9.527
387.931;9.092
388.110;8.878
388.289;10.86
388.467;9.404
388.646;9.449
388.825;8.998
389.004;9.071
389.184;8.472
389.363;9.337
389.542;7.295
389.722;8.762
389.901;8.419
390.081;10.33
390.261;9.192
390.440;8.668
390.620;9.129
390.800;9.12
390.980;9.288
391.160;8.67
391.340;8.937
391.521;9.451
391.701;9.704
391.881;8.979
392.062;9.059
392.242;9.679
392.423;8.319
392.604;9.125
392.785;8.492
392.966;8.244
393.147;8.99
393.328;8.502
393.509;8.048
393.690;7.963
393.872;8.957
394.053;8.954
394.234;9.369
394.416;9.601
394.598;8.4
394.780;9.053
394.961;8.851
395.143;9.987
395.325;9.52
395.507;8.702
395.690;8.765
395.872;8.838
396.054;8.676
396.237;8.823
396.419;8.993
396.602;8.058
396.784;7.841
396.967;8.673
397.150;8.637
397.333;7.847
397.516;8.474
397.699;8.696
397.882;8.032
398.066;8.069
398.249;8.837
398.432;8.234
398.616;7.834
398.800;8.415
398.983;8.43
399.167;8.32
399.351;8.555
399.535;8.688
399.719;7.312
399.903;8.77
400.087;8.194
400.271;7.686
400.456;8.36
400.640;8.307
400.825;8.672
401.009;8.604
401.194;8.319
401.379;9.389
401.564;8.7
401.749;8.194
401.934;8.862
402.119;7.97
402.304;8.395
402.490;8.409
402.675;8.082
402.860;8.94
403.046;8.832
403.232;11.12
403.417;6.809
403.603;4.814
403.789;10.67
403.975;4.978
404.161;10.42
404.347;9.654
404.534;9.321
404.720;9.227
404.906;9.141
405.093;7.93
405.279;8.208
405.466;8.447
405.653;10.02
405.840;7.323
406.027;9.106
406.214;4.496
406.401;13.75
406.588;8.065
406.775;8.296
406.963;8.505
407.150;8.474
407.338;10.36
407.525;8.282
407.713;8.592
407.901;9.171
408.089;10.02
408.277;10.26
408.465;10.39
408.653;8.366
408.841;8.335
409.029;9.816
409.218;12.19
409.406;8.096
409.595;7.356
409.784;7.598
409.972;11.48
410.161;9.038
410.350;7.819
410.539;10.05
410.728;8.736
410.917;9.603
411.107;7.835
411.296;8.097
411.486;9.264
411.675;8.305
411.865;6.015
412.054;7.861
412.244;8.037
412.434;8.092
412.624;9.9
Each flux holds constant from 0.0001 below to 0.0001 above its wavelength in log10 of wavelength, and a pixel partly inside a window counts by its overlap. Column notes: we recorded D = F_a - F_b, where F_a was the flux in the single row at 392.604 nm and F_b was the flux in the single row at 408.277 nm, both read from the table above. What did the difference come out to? -1.1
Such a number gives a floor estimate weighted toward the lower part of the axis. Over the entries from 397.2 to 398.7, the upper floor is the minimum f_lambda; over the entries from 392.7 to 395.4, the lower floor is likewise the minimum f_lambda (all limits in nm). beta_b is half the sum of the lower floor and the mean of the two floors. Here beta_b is 7.9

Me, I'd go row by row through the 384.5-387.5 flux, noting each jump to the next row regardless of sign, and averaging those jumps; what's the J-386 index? 1.1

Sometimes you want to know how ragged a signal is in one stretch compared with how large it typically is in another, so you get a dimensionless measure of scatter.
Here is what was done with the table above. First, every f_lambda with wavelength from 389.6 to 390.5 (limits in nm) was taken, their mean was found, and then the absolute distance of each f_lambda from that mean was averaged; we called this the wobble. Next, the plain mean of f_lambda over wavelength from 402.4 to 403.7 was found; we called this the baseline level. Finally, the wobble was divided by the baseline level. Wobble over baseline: 0.067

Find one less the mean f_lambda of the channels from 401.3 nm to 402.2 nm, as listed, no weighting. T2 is -7.6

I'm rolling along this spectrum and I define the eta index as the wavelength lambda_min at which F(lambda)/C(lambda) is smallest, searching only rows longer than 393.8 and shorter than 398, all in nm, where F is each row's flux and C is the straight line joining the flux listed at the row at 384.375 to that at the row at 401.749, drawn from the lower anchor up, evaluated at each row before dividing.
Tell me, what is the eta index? 396.784 nm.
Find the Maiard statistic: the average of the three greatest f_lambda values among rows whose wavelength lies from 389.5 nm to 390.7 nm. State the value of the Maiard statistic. 9.6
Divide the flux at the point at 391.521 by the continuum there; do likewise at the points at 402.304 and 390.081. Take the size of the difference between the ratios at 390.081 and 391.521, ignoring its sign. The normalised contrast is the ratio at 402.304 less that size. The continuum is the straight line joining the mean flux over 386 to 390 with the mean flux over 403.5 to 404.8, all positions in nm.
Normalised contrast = 0.90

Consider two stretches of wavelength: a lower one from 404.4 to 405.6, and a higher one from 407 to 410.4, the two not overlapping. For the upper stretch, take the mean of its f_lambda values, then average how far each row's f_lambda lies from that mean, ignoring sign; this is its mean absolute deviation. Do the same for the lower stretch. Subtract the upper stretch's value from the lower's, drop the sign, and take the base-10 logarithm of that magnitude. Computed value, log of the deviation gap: -0.2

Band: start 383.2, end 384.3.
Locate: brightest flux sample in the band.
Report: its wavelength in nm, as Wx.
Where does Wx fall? 383.314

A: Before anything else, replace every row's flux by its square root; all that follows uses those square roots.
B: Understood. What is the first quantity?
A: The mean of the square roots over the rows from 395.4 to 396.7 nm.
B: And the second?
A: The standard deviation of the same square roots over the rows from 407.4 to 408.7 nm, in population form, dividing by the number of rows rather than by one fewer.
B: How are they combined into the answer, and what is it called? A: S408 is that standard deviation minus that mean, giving -2.81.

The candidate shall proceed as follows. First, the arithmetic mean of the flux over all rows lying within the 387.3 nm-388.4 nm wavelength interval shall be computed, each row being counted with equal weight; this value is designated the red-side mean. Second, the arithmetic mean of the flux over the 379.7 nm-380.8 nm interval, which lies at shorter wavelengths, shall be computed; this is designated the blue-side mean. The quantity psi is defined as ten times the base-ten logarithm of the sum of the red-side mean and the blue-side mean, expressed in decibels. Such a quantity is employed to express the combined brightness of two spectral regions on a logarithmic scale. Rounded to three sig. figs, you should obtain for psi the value 12.8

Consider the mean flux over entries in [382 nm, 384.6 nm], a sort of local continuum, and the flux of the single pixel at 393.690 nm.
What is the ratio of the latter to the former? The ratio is 0.83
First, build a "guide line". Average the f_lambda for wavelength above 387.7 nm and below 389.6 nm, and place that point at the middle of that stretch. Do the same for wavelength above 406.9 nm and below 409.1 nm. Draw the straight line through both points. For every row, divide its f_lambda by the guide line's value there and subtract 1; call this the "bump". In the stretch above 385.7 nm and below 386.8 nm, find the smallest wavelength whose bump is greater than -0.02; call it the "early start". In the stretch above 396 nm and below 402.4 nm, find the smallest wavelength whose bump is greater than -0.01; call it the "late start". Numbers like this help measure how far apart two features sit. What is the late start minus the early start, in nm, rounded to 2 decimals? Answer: 15.59 nm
